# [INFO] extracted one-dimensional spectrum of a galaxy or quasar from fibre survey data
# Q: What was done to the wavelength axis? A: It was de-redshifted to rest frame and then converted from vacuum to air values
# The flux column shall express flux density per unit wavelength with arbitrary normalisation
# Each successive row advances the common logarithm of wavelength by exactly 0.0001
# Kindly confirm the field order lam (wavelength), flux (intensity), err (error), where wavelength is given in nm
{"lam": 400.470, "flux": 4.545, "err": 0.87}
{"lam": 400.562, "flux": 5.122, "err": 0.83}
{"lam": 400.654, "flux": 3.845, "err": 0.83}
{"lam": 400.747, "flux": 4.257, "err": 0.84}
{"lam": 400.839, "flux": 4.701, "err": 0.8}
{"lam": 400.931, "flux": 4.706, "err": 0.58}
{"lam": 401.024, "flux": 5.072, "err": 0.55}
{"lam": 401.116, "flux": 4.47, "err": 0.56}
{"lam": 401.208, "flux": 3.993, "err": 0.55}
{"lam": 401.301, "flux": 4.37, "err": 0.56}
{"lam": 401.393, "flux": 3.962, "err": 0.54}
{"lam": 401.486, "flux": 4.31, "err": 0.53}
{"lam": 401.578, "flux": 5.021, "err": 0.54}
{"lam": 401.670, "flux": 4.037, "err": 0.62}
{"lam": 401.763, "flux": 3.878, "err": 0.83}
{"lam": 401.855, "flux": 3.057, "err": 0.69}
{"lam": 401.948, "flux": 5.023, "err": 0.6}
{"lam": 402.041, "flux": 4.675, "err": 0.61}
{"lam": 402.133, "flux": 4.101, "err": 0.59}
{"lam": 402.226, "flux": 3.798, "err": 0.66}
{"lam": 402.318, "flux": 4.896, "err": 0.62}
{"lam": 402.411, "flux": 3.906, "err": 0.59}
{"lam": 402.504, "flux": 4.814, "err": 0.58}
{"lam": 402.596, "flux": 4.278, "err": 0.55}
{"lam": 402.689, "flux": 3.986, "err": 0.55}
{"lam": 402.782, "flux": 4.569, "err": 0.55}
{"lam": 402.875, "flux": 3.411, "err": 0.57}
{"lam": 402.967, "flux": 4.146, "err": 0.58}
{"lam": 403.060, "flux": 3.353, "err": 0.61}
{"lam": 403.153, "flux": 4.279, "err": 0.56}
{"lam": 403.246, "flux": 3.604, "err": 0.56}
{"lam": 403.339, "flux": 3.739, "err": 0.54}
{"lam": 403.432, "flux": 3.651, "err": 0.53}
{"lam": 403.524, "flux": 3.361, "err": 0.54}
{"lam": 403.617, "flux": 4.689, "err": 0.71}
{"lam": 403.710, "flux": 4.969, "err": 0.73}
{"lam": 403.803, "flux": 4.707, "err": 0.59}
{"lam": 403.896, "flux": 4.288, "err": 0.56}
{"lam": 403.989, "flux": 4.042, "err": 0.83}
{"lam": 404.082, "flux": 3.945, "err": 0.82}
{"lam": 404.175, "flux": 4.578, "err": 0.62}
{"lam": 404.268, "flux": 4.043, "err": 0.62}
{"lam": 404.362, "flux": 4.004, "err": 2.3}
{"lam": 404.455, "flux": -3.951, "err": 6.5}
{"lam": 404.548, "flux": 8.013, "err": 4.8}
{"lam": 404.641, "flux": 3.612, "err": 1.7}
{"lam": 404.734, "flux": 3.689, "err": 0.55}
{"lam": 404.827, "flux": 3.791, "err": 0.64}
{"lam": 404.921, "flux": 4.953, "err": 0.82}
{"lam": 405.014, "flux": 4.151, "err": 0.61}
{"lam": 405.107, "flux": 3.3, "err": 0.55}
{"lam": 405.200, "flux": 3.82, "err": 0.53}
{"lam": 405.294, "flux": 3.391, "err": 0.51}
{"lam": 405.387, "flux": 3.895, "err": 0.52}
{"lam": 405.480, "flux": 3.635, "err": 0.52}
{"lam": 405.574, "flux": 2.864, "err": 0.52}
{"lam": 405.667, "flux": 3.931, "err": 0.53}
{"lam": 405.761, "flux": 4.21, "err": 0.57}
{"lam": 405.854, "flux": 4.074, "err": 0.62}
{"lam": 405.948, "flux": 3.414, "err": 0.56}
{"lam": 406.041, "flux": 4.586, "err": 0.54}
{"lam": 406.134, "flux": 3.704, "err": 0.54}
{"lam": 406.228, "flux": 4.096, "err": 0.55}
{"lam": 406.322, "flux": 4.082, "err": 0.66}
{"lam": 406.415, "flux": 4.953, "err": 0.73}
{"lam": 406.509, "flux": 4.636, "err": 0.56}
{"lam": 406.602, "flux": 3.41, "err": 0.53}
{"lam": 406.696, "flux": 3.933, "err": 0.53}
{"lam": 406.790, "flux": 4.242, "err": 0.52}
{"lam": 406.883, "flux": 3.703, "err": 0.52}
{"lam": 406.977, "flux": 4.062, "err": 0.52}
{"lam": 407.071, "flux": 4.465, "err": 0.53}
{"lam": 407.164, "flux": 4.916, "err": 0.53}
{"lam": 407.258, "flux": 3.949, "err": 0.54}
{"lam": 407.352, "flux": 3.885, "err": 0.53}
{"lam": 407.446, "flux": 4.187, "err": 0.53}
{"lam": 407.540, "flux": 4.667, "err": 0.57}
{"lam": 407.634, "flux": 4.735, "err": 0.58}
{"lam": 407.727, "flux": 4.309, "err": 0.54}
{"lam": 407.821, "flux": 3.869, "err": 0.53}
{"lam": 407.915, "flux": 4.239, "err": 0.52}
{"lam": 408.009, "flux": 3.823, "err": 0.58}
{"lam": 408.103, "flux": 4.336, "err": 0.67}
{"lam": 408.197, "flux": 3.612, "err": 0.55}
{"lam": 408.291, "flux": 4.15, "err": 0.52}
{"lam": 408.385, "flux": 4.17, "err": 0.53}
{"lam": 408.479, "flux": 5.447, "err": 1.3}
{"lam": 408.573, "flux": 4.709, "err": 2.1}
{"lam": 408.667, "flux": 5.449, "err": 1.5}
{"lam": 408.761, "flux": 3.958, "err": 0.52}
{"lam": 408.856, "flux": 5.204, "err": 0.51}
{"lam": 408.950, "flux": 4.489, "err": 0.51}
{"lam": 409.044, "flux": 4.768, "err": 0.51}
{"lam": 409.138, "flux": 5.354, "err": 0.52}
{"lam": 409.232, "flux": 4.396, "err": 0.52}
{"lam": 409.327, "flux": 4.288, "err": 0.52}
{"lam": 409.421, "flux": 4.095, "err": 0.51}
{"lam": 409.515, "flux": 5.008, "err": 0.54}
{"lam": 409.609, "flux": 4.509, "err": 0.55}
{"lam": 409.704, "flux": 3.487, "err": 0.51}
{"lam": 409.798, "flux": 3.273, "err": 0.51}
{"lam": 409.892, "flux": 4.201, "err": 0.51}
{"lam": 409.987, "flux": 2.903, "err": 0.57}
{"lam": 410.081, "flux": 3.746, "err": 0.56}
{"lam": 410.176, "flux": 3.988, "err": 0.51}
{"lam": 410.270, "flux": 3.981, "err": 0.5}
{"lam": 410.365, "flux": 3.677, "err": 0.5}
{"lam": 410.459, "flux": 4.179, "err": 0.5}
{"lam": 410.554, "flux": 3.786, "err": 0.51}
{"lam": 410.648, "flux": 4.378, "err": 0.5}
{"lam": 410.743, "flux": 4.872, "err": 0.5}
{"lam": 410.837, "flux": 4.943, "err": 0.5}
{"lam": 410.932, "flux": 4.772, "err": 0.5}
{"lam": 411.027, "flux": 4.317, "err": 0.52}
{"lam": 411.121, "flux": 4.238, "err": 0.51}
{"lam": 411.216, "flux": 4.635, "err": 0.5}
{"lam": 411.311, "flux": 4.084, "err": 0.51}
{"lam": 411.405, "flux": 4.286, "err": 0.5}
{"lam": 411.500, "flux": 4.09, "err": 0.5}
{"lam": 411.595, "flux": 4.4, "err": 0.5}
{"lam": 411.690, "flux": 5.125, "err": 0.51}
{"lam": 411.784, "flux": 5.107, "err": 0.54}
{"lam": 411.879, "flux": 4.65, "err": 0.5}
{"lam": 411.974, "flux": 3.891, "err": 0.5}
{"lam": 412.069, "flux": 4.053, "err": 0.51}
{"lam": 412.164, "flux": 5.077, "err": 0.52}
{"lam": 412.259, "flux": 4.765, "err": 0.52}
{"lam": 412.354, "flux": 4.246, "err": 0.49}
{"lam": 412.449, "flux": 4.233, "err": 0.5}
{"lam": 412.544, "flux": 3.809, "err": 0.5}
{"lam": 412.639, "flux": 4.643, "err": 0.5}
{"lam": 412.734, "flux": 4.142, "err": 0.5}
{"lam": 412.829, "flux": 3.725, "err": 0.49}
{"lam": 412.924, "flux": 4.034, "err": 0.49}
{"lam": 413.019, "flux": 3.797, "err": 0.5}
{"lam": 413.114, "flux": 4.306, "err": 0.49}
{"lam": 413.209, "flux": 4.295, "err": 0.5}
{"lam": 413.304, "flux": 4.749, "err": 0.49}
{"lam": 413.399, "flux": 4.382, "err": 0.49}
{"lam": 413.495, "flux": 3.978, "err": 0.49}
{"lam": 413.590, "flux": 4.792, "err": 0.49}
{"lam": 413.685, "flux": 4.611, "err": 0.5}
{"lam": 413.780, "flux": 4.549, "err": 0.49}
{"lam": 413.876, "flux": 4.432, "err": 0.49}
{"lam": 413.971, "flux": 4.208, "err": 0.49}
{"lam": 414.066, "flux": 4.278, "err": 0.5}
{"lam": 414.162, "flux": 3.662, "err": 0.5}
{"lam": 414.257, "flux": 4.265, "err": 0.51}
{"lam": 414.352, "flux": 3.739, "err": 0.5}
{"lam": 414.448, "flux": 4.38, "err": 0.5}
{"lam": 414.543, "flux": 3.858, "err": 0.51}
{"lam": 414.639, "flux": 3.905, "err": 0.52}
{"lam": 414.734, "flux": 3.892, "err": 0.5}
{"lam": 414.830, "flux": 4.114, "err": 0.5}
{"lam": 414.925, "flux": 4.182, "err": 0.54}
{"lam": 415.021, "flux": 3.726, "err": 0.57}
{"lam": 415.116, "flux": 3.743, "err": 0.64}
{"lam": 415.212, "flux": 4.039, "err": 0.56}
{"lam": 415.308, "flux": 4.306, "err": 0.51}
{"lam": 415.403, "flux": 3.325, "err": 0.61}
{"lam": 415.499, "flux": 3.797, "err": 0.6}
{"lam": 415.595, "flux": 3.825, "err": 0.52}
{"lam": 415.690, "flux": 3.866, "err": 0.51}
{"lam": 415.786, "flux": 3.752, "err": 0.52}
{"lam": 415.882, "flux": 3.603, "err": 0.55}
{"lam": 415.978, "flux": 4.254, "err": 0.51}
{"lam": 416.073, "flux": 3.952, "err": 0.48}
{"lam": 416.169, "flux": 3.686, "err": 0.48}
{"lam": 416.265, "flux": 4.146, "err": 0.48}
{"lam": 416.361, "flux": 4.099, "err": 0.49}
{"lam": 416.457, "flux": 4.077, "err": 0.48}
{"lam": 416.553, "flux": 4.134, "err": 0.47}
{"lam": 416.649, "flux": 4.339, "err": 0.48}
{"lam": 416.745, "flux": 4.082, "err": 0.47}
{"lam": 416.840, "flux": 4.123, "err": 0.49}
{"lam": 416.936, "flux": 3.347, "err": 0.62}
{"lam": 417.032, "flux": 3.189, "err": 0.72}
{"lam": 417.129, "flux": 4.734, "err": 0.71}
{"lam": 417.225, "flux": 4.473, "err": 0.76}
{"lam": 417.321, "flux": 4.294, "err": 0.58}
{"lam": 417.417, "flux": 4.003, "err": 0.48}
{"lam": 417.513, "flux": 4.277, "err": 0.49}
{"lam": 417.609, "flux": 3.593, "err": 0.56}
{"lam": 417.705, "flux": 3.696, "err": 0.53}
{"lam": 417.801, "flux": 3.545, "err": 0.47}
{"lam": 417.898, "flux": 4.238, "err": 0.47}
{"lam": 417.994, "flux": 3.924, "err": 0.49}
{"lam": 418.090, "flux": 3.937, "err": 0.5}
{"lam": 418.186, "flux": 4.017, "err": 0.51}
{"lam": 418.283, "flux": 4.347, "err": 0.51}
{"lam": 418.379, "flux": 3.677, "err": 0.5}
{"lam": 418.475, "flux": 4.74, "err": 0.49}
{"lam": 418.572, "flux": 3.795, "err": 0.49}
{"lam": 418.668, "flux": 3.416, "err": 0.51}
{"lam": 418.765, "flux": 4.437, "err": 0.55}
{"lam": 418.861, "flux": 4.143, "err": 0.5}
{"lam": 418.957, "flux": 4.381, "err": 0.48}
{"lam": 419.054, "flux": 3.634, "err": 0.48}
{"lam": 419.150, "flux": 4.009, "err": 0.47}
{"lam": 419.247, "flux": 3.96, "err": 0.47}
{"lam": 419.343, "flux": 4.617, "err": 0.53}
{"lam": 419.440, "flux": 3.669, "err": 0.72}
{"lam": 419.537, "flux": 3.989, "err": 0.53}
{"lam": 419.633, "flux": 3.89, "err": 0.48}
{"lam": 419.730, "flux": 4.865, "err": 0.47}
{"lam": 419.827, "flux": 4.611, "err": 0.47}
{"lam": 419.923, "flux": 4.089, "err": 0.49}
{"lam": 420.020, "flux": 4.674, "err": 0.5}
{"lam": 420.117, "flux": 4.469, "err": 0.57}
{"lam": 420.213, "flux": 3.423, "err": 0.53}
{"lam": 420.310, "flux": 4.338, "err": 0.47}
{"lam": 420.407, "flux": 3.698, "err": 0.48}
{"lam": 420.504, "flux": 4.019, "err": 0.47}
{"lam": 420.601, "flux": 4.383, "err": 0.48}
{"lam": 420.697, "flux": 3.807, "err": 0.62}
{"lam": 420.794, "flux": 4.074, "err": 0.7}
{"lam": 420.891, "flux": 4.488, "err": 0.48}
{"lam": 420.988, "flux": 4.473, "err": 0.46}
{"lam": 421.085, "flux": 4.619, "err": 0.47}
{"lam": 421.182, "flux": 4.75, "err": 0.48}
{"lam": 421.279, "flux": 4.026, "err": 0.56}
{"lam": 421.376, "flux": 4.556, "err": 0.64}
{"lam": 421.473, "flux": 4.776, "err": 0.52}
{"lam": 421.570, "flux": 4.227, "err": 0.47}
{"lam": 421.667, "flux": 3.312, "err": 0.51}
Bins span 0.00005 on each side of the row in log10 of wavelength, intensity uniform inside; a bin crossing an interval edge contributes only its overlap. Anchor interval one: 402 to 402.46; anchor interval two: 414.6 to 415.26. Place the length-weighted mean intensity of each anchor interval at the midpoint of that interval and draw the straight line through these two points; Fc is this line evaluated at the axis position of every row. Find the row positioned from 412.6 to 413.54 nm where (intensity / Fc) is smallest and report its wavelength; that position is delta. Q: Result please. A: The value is 412.829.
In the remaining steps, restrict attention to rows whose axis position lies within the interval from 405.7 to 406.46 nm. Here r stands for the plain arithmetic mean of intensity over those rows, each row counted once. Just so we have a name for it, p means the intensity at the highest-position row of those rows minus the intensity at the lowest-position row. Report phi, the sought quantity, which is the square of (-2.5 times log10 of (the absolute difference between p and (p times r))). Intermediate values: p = 0.7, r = 4.1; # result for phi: 0.8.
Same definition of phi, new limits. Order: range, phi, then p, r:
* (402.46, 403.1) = 2.7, -1.5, 4.1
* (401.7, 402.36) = 1.6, 1.0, 4.2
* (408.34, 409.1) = 0.8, 0.6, 4.8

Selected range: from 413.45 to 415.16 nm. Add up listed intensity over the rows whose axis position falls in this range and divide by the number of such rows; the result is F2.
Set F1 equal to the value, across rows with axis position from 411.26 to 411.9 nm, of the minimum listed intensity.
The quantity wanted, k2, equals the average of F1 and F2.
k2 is 4.11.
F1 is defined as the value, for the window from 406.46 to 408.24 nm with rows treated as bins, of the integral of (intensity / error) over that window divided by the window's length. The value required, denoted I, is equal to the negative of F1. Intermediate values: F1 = 7.6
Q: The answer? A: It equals -7.63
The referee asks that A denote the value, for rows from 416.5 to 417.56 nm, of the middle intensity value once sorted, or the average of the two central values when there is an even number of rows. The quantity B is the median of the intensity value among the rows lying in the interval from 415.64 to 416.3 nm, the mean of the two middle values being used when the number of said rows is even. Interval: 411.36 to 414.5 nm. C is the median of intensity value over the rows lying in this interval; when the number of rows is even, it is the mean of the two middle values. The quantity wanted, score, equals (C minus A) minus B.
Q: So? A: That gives -3.7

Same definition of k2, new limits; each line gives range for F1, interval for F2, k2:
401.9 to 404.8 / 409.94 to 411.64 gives 0.12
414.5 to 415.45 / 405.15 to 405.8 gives 3.50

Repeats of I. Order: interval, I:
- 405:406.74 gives -6.95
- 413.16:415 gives -8.42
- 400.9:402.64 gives -7.37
